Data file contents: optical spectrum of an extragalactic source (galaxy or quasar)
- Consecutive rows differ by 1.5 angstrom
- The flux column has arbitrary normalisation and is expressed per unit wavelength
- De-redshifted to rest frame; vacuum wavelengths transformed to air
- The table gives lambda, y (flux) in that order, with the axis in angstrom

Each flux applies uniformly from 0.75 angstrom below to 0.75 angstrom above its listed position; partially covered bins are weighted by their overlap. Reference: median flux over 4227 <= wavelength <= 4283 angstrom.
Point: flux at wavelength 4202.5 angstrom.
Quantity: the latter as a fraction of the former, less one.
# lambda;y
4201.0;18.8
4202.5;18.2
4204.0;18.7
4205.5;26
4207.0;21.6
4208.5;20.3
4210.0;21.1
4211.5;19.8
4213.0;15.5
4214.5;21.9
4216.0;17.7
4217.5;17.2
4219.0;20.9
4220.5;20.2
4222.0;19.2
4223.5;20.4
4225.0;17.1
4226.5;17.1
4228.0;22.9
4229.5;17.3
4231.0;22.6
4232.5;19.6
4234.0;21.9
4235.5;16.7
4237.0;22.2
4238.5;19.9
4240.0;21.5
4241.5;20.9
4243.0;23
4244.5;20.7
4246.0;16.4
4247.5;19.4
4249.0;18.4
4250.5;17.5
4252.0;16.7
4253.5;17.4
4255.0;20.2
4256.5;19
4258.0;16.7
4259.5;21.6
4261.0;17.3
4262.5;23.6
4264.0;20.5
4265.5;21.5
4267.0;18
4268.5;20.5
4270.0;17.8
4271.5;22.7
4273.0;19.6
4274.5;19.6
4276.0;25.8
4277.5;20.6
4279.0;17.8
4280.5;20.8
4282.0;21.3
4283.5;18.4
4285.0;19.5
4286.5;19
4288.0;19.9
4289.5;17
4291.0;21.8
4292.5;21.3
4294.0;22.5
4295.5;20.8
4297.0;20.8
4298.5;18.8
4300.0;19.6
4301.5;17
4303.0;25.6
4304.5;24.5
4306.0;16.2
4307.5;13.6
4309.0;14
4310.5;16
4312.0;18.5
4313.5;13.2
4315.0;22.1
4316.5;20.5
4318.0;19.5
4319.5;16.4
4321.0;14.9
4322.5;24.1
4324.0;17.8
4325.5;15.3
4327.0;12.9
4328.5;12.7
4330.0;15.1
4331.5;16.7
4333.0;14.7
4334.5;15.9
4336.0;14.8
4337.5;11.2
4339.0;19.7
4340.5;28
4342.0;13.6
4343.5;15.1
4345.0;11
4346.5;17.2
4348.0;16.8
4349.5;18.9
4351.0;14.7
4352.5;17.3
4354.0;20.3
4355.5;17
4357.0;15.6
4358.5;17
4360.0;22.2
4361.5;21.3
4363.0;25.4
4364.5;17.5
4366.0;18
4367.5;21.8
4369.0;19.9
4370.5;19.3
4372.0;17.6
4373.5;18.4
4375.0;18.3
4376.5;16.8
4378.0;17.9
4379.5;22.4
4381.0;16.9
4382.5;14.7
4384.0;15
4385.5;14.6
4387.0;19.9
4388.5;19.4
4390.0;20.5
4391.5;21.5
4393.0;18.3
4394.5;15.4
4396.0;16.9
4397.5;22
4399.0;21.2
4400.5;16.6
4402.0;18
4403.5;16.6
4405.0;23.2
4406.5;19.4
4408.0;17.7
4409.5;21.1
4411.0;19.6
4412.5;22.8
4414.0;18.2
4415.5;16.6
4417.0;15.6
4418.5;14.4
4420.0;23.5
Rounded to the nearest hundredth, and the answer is -0.10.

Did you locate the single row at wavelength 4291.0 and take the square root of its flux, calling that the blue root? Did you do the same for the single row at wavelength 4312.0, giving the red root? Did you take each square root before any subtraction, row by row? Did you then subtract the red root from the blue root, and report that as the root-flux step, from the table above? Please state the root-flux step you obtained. 0.4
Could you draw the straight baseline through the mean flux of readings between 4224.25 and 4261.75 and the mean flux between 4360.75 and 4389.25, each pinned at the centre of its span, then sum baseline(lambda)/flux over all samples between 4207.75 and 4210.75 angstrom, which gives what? 1.9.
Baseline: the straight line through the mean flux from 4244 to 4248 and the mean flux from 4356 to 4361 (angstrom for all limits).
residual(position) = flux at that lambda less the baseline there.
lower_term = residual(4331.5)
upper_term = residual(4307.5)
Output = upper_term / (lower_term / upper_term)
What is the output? -14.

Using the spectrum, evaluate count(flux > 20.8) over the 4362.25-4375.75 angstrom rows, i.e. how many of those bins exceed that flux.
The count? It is 2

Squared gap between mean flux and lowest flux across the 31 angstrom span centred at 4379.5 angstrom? 14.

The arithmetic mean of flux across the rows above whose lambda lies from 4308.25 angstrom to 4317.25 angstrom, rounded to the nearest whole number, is 17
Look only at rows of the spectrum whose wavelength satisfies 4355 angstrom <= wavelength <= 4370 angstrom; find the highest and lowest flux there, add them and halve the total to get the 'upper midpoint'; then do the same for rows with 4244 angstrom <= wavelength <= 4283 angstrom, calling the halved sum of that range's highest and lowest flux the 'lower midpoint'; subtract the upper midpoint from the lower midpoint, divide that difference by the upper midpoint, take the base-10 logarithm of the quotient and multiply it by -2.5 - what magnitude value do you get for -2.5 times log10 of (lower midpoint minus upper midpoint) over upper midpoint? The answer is 3.8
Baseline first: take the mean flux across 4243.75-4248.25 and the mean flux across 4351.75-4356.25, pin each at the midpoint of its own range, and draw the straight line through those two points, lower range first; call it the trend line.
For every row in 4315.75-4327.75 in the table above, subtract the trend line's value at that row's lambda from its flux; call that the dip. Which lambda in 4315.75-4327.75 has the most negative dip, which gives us 4327.0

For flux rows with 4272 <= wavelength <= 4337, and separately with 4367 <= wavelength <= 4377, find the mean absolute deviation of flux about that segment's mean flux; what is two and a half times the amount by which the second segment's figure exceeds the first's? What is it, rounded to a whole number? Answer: -4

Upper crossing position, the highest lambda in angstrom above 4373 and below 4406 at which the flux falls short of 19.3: 4403.5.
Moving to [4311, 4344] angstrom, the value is 4343.5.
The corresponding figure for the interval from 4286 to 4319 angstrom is 4313.5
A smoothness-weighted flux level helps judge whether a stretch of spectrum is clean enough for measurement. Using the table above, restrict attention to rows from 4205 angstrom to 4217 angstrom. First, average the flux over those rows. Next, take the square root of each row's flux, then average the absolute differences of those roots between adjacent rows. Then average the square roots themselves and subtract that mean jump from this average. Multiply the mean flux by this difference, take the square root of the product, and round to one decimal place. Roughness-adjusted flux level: 9.2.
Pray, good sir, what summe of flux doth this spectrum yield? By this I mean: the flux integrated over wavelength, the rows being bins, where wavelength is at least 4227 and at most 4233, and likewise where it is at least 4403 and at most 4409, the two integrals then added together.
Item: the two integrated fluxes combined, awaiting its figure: 239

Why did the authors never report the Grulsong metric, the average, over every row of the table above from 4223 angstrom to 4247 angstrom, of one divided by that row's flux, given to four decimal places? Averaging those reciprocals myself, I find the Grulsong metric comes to 0.0507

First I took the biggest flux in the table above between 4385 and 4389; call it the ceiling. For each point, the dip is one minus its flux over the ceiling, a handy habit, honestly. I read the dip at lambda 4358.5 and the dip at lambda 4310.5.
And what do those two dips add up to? 0.3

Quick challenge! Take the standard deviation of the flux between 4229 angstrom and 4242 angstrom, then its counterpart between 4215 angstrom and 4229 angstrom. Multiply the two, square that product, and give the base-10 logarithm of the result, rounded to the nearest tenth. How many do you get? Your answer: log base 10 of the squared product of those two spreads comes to 1.2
